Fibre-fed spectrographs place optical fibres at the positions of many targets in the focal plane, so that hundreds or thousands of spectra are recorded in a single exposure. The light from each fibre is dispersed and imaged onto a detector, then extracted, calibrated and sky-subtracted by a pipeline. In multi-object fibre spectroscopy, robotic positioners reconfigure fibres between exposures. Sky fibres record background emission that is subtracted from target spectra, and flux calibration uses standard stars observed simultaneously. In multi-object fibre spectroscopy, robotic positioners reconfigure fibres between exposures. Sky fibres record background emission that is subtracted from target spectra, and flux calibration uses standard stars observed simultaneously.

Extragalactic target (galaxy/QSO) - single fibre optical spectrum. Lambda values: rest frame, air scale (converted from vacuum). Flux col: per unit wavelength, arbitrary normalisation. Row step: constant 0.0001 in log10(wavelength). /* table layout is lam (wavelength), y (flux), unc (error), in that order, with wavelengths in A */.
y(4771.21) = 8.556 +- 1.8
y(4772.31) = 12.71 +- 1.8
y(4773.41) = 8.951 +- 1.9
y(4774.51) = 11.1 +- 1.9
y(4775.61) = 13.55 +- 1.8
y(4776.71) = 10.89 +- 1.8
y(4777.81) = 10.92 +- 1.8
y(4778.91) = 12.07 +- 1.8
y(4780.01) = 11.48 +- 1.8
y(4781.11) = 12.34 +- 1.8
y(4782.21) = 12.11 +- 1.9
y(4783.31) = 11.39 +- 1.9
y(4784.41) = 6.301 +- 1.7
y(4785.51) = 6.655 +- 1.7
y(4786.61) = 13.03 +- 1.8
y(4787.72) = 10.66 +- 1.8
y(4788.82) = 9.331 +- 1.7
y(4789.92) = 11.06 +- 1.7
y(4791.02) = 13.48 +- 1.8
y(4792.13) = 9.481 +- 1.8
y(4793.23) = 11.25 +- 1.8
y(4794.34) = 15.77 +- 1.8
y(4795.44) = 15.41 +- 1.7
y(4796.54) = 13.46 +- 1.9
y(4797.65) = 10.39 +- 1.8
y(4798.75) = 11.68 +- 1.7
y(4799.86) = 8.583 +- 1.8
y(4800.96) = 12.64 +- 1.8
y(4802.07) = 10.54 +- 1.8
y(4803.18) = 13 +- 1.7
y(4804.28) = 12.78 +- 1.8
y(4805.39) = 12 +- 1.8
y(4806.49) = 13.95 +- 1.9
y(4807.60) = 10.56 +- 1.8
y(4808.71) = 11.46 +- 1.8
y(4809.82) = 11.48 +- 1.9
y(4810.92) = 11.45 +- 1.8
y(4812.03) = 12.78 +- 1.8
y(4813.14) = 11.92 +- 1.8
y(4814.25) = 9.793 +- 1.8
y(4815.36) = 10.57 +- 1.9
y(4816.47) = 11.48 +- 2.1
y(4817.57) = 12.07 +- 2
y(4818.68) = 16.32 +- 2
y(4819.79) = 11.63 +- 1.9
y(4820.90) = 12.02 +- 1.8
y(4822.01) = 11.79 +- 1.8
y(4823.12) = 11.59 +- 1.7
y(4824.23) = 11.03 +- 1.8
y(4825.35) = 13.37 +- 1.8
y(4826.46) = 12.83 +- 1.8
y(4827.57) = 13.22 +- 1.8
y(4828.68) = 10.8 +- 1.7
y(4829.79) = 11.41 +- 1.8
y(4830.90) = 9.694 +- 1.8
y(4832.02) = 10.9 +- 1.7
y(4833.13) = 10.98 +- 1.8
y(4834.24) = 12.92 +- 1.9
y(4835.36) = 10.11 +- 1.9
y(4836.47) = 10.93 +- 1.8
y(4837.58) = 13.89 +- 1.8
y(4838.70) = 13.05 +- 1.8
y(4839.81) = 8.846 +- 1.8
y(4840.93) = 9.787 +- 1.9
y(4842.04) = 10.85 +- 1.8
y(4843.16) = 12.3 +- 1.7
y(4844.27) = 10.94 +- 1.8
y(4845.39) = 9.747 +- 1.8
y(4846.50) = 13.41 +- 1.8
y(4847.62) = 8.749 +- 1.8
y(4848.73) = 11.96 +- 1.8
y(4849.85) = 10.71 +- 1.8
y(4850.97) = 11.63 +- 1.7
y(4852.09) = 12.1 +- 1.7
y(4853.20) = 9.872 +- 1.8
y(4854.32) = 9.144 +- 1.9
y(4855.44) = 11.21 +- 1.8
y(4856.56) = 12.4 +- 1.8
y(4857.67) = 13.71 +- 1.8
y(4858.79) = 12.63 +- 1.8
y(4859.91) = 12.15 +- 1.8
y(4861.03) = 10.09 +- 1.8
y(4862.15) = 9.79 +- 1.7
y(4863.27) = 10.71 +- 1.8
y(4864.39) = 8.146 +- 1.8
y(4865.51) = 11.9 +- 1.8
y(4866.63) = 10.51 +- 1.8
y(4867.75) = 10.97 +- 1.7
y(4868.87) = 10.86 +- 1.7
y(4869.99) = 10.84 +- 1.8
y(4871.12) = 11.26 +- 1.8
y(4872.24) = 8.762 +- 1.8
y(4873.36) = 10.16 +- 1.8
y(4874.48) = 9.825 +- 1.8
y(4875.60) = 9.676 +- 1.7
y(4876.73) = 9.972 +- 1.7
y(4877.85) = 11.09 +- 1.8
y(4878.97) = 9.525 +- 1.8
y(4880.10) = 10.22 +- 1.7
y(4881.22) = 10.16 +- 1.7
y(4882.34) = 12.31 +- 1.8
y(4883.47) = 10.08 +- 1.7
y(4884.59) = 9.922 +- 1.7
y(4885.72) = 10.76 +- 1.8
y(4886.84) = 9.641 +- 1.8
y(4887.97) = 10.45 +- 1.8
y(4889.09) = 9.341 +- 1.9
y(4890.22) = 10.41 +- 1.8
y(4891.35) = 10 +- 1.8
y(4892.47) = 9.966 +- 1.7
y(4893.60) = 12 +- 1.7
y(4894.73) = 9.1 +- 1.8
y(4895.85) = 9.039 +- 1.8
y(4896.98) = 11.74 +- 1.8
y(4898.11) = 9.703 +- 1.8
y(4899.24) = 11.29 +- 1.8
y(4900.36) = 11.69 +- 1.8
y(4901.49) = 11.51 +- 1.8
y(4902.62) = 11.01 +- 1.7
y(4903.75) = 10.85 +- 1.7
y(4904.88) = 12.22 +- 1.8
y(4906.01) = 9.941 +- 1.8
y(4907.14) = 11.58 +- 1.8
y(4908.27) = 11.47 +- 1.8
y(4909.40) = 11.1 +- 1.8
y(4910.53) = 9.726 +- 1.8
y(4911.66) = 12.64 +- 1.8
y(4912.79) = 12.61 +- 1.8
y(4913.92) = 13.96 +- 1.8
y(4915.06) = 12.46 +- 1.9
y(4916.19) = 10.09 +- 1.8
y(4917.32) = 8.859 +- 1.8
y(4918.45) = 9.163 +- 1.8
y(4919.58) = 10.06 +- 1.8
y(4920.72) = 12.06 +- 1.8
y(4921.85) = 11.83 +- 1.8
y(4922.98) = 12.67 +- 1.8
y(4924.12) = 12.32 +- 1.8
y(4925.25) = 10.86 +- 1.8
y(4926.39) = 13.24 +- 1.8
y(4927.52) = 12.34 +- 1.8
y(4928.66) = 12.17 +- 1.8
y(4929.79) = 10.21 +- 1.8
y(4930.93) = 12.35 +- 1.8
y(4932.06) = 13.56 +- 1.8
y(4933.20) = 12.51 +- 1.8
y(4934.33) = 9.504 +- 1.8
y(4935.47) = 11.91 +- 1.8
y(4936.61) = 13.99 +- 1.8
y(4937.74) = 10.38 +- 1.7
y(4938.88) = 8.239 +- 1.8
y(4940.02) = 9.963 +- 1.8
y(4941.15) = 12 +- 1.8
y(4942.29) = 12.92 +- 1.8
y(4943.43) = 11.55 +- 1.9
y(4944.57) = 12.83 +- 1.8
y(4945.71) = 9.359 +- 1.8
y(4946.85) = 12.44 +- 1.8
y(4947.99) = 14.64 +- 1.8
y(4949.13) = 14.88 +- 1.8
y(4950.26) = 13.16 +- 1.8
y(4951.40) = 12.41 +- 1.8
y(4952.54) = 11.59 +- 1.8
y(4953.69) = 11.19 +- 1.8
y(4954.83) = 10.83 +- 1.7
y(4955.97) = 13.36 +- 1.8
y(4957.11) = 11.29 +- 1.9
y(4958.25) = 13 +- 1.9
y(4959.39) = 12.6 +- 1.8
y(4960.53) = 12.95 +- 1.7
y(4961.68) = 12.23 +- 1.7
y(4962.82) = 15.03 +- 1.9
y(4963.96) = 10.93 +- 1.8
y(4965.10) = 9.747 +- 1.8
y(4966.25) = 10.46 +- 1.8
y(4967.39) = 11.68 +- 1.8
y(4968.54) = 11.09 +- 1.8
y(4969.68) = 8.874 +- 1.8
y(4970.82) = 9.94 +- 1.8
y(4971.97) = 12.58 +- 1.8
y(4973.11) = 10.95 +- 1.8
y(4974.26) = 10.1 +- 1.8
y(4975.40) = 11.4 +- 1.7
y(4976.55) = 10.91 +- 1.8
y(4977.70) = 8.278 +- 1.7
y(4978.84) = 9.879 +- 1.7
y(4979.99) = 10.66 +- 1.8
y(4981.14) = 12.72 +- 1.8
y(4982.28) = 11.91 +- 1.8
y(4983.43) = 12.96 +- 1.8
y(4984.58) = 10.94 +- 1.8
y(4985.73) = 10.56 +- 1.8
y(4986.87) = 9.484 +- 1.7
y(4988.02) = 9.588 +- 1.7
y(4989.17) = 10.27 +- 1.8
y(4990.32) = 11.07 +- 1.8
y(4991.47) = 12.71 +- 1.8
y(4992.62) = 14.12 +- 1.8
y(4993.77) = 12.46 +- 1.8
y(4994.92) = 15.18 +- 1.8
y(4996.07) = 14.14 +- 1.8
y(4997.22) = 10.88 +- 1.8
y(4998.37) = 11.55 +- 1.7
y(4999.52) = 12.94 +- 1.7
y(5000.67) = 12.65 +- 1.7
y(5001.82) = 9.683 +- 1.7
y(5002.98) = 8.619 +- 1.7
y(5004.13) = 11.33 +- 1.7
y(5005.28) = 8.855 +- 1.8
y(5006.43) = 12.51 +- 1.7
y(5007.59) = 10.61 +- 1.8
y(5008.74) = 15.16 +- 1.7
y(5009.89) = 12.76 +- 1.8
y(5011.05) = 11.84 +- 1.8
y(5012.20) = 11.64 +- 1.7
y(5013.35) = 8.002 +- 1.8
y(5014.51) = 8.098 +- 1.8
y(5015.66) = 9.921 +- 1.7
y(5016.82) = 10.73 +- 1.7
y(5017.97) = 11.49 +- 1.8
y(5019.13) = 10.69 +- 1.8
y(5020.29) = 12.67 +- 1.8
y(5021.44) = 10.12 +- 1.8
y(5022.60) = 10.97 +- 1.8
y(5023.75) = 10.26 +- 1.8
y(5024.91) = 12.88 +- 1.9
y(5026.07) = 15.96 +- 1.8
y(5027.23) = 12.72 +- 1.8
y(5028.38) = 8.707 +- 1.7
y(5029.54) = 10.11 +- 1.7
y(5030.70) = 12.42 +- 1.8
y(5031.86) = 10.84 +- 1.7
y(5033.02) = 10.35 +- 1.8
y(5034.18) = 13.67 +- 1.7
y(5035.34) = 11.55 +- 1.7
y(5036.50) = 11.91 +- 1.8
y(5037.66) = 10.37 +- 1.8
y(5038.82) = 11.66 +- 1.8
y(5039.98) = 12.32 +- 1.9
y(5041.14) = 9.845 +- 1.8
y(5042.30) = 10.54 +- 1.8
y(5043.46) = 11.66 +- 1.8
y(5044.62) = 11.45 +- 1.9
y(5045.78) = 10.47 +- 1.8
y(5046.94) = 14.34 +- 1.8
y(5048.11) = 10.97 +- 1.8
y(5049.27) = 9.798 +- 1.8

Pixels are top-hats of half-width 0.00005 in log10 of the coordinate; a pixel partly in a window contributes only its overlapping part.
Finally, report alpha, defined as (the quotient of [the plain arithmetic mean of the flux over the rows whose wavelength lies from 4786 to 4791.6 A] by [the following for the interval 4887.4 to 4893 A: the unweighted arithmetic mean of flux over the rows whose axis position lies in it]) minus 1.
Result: 0.15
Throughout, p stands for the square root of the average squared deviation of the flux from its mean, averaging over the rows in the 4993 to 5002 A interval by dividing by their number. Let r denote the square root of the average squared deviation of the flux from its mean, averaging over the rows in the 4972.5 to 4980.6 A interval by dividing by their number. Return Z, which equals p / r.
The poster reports 1.71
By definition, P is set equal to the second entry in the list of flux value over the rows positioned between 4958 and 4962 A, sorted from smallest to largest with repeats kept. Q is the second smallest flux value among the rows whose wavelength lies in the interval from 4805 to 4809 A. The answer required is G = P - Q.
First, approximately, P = 12.6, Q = 11.46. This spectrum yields 1.1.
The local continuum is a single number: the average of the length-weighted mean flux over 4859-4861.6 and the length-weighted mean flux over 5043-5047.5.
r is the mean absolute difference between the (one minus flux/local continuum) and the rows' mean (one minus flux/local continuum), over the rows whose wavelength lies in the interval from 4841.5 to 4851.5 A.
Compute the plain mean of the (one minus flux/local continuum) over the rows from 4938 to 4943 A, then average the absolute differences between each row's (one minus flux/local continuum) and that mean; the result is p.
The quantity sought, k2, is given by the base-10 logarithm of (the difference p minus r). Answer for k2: -1.27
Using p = 0.144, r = 0.090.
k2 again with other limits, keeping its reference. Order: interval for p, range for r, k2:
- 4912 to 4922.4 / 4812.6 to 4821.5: -1.49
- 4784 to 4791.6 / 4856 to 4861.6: -0.92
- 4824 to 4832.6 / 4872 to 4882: -1.23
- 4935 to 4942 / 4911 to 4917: -1.25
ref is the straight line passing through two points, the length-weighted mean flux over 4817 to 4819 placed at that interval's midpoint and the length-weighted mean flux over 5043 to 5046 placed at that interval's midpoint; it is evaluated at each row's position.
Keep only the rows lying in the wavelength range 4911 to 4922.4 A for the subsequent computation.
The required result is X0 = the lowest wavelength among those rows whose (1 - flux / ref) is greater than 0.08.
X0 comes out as 4916.19 A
